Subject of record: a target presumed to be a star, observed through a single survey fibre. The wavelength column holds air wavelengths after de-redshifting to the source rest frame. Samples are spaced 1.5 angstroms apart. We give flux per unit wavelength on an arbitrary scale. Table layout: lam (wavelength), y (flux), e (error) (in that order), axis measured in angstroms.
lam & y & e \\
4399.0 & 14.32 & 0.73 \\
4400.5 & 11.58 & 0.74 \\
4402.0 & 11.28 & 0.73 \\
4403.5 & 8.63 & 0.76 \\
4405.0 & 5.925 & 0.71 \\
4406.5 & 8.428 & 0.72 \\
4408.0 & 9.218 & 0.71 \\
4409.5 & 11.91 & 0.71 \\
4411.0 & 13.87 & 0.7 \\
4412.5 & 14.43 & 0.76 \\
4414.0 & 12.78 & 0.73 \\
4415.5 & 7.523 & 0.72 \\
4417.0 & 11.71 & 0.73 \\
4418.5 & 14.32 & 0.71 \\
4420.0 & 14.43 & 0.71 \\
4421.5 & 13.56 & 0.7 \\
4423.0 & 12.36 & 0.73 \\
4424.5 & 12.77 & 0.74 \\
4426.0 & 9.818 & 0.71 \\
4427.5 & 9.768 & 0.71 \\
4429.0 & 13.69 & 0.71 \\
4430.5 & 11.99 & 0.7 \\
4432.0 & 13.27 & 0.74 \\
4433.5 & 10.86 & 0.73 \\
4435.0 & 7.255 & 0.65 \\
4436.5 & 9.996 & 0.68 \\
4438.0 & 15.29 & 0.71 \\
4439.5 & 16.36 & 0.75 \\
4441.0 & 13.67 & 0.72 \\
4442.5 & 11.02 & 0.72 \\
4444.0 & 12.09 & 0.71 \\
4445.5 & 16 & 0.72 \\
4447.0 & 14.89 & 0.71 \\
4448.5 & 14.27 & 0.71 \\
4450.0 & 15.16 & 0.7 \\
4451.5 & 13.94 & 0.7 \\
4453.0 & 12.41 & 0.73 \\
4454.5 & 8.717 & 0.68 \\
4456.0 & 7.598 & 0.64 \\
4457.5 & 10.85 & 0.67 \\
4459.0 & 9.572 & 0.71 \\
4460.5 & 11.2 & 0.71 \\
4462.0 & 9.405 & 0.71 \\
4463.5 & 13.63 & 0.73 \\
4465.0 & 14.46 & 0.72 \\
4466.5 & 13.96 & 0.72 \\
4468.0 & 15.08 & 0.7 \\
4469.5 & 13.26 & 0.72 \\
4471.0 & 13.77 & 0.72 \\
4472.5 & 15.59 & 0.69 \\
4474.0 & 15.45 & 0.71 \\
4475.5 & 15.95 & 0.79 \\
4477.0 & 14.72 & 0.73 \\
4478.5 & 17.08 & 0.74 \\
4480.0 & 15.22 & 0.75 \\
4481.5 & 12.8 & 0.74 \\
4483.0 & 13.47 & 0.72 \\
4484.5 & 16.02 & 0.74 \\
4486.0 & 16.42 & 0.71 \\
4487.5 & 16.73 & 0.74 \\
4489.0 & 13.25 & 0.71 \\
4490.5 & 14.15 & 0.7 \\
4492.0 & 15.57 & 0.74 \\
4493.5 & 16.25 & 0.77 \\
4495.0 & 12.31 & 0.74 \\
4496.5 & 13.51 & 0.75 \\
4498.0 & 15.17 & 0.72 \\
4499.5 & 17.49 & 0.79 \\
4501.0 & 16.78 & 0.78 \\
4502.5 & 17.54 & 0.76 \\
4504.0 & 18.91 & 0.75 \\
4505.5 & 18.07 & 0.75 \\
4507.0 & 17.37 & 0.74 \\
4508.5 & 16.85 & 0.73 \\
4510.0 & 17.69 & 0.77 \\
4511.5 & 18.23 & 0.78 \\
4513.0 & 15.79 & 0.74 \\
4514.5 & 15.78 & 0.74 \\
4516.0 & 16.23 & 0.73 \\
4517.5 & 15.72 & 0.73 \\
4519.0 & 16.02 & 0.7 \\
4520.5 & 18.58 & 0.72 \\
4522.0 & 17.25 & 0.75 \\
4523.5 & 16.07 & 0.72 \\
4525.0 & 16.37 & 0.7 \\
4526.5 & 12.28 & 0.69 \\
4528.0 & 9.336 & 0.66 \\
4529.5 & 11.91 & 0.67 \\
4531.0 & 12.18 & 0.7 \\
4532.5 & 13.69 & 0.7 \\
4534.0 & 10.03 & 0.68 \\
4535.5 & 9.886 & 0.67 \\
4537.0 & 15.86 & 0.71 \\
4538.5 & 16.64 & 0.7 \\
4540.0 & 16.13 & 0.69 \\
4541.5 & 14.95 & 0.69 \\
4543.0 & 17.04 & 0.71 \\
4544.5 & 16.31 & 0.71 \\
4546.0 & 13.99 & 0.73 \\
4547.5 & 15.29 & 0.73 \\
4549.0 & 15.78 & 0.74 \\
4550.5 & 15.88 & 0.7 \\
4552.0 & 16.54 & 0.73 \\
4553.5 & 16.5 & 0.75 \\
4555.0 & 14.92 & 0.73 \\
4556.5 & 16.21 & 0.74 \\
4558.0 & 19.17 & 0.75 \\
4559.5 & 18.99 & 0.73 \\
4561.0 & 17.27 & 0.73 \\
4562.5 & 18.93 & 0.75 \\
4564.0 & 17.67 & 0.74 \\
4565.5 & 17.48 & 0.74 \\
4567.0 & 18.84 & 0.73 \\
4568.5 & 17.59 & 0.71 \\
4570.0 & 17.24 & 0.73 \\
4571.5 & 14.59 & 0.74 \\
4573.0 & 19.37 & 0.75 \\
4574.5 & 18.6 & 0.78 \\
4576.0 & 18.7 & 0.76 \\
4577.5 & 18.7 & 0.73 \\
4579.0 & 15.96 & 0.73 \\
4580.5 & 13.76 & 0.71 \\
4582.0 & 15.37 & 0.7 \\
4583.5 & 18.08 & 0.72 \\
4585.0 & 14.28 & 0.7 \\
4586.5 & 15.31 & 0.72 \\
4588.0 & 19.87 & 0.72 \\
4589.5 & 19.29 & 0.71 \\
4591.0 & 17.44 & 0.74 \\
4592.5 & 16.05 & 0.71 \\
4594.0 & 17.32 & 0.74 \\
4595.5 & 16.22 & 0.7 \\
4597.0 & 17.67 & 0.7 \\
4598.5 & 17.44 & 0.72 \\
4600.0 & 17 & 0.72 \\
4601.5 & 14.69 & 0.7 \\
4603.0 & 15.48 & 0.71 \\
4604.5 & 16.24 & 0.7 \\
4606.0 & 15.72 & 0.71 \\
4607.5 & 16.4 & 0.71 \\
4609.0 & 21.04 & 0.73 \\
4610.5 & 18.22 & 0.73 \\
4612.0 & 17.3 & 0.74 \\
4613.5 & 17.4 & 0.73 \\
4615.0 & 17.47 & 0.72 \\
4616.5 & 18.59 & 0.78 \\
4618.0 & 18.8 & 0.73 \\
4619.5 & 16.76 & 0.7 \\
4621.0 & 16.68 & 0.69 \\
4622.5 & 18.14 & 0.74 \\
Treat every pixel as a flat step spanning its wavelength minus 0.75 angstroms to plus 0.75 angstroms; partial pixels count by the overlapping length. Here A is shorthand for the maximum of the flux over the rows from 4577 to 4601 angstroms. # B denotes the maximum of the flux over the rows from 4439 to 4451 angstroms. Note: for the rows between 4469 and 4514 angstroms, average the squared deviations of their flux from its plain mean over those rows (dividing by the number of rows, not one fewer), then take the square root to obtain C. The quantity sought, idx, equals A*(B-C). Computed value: 290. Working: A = 19.87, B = 16.36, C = 1.75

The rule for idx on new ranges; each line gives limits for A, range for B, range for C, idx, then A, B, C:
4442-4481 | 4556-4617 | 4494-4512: 327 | 17.08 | 21.04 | 1.91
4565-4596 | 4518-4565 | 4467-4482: 356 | 19.87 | 19.17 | 1.23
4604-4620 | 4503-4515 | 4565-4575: 367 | 21.04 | 18.91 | 1.46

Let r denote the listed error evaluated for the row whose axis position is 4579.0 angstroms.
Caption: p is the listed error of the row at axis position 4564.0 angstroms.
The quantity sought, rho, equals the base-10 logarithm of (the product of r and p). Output -0.267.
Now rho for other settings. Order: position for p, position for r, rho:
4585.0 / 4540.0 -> -0.316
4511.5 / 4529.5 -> -0.282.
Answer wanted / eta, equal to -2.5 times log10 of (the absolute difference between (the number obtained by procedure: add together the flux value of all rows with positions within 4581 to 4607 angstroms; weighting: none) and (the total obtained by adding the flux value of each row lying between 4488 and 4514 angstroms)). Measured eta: -2.33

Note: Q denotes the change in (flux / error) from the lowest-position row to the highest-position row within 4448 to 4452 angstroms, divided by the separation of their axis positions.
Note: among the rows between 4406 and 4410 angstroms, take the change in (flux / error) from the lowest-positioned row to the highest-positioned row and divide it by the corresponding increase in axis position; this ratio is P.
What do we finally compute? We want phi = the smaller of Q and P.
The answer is -0.1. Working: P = 1.7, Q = -0.06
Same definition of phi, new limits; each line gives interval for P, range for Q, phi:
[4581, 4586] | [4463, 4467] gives -0.5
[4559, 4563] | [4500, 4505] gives -0.3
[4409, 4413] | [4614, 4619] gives 0.5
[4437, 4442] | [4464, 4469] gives -0.8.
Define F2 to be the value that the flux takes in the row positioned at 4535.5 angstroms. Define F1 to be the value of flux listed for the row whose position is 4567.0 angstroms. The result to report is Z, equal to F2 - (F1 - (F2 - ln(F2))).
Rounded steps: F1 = 18.84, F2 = 9.886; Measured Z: -1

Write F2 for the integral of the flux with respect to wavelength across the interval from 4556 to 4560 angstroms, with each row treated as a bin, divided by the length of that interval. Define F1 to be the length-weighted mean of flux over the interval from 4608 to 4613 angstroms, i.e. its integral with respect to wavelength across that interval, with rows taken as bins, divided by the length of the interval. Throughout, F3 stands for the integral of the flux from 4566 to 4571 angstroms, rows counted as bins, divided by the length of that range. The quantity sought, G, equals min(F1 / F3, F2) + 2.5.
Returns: 3.55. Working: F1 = 19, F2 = 18.2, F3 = 17.7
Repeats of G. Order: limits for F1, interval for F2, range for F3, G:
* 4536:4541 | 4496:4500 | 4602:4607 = 3.50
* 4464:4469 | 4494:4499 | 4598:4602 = 3.38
